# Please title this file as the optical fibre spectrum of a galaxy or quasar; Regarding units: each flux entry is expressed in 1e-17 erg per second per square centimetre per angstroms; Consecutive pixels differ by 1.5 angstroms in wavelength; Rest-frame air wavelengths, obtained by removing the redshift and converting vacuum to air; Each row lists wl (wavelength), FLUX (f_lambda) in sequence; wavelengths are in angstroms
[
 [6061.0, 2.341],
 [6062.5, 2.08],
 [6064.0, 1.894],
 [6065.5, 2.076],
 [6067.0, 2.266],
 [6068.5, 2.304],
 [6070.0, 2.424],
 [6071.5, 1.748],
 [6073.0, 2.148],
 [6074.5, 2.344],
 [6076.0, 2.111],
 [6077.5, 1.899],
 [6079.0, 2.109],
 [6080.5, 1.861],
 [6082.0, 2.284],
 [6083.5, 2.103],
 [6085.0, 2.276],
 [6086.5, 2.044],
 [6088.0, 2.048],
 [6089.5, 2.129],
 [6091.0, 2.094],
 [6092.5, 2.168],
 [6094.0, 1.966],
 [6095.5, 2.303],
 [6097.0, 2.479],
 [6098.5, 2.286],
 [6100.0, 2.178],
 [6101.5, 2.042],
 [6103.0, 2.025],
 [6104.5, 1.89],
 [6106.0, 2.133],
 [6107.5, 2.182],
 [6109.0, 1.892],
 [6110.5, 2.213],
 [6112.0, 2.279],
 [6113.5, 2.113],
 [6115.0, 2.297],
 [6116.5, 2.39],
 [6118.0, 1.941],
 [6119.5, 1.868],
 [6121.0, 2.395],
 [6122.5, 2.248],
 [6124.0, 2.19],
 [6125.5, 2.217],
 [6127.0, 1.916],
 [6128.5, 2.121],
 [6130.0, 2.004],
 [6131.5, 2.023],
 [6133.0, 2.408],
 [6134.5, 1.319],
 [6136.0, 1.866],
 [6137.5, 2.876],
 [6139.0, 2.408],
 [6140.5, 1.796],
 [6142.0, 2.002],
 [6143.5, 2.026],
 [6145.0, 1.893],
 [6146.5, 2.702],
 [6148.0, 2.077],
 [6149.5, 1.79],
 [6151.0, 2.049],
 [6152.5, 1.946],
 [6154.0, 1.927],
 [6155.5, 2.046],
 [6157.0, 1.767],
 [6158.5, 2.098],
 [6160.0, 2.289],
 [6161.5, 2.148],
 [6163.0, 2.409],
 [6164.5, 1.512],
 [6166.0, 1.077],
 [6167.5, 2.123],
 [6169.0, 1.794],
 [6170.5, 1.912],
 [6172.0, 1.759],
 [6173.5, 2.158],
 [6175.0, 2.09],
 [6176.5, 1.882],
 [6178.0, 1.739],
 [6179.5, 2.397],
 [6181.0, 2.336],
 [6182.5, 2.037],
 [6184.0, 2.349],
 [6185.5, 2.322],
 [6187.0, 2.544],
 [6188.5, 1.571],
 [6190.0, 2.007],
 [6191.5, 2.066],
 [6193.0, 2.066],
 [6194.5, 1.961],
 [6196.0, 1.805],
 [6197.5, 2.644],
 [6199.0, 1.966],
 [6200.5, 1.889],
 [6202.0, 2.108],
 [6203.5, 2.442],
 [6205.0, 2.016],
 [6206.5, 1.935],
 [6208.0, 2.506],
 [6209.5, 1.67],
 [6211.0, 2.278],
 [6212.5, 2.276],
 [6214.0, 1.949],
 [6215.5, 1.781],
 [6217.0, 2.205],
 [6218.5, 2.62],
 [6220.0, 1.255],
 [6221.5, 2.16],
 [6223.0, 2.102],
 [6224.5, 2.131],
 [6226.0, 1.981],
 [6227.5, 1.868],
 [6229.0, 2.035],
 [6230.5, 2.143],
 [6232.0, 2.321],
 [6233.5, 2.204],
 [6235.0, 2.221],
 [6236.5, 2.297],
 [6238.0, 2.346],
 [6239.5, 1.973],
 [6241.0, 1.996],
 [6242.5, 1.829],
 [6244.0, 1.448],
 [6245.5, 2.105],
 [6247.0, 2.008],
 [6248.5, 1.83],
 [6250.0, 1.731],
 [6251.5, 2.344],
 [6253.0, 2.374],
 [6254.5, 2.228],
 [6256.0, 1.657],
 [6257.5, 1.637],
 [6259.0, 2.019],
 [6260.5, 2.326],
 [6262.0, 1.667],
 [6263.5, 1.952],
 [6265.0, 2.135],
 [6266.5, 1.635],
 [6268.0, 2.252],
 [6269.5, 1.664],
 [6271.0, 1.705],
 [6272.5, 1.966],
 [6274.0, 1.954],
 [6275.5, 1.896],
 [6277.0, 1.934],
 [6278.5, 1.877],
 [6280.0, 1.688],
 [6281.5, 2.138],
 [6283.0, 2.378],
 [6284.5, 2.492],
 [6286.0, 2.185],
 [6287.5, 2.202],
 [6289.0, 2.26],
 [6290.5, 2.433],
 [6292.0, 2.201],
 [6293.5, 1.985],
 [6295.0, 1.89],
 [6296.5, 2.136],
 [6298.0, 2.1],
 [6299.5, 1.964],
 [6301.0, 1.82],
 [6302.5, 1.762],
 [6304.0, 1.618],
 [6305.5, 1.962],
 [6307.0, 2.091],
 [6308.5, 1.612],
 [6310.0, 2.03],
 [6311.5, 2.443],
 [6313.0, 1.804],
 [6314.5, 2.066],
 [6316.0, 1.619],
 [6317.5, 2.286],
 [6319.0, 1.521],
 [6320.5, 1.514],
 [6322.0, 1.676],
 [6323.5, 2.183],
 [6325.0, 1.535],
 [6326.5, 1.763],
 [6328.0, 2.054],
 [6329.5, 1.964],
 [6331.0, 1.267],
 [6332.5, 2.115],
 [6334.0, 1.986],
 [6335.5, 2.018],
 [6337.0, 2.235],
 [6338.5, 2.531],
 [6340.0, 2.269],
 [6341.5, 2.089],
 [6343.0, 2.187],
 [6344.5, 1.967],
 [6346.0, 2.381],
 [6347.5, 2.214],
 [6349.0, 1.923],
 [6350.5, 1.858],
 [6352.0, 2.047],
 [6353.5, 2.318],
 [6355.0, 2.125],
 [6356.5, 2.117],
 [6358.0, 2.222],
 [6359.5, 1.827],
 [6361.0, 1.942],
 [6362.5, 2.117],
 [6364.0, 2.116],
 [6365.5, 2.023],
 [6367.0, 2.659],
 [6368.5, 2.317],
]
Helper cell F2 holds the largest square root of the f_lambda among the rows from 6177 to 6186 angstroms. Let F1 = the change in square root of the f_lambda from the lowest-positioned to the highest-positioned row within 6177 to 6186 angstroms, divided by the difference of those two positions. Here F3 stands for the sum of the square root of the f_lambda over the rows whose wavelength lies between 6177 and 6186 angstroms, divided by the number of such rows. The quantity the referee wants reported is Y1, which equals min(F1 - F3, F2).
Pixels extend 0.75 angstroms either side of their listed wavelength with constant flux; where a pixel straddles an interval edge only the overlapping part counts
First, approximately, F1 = 0.0273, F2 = 1.55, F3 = 1.48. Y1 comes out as -1.45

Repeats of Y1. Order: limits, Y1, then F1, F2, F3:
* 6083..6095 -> -1.45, -0.0046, 1.51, 1.45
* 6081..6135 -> -1.46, -0.0069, 1.57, 1.46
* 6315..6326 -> -1.33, -0.0037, 1.51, 1.32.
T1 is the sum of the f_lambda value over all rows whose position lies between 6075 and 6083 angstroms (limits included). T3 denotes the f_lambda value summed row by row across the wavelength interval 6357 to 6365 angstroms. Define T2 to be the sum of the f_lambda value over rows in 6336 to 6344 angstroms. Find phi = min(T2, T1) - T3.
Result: 0.0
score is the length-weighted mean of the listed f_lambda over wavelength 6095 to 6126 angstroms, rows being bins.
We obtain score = 2.17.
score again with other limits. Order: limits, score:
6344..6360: 2.10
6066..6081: 2.12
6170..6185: 2.07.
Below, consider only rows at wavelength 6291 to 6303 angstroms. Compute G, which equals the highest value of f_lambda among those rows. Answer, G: 2.201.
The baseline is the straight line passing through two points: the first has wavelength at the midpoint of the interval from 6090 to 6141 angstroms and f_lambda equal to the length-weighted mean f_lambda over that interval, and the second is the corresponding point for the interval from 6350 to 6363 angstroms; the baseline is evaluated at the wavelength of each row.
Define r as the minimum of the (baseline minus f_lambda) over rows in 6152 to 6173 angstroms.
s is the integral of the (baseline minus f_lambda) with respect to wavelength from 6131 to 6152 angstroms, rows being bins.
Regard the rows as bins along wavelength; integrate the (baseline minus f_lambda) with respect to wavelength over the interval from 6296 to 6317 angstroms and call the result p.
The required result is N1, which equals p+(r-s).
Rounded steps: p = 3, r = -0.29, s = 0.8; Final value 2.0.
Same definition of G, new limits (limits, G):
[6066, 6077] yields 2.424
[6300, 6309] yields 2.091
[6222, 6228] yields 2.131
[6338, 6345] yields 2.531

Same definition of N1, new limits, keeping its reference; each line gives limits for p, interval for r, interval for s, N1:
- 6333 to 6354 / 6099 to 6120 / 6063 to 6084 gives -2.5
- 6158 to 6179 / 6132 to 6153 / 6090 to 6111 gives 3.0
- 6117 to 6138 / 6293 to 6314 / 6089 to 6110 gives 0.2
